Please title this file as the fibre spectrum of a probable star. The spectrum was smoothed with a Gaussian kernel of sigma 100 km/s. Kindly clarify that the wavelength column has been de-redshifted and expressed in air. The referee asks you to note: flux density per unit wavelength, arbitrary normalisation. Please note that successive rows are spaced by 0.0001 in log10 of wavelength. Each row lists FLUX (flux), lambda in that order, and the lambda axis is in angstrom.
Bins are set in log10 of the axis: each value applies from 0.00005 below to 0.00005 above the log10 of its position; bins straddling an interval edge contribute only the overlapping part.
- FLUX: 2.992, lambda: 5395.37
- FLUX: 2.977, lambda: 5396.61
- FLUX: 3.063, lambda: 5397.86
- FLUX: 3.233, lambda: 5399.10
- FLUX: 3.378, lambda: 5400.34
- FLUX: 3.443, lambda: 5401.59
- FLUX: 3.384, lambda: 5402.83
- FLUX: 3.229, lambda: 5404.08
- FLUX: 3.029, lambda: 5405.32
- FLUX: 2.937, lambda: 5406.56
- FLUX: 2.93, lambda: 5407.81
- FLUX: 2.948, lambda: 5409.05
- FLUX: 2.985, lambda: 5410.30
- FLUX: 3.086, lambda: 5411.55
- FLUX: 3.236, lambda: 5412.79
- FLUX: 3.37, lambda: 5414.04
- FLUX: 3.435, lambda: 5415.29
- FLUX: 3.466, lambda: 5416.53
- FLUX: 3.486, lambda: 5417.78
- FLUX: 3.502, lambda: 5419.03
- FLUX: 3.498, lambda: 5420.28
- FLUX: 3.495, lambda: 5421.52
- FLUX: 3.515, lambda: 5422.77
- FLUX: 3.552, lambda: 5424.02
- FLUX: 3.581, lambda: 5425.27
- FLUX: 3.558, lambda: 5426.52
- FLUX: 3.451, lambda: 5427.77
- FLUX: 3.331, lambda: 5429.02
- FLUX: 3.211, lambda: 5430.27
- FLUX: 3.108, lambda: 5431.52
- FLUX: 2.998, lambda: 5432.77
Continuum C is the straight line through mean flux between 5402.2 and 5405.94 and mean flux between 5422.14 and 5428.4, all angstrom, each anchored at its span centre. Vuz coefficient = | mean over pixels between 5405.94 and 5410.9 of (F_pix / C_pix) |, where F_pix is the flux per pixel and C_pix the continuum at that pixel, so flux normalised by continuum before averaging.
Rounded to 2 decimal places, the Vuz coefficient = 0.90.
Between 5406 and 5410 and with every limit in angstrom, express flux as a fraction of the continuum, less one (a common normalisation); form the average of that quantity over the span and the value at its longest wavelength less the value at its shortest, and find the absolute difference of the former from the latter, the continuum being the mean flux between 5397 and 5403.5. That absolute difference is 0.11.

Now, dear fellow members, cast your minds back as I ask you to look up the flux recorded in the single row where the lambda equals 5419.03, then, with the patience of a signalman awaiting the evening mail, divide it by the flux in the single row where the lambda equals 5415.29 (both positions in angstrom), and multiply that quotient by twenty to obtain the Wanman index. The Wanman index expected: 20.4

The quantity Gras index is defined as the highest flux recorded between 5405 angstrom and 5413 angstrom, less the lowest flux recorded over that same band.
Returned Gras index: 0.31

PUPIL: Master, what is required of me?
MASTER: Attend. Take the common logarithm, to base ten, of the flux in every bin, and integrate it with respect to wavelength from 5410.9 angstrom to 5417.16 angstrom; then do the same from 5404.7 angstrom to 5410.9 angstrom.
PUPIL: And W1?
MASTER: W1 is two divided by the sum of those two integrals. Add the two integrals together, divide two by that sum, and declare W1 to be 0.323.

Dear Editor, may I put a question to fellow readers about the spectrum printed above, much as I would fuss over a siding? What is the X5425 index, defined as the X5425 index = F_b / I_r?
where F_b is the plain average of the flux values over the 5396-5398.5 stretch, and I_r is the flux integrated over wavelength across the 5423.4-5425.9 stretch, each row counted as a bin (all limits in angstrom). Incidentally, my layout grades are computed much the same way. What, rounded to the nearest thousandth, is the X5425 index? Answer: 0.339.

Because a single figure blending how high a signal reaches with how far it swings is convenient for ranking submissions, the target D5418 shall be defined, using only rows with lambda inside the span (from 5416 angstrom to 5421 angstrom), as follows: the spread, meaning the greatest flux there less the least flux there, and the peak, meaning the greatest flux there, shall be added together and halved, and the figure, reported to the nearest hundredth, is 1.77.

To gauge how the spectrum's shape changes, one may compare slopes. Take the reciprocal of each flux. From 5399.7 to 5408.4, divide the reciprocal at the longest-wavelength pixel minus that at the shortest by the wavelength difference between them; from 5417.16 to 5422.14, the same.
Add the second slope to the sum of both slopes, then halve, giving 0.003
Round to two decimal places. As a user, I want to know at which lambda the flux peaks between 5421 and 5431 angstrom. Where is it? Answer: 5425.27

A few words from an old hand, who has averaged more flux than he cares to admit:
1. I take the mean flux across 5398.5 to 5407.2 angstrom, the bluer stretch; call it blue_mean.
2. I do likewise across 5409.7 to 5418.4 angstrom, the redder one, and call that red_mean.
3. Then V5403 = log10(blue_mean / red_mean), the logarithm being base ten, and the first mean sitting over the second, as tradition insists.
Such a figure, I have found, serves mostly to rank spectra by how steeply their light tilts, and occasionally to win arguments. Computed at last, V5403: -0.01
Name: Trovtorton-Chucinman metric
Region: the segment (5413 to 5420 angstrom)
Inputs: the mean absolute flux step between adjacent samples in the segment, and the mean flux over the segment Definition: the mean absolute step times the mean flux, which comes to 0.11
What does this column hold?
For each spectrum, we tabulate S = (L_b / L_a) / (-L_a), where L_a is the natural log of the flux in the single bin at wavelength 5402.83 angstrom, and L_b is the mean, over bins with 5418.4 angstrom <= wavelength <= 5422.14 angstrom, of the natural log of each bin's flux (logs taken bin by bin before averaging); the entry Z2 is -0.84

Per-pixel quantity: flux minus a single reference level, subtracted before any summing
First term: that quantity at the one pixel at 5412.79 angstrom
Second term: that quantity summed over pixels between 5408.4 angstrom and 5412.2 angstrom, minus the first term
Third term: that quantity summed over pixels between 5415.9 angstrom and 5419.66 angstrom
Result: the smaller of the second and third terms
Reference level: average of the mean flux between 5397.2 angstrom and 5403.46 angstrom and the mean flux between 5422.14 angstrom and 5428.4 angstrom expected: -1.0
